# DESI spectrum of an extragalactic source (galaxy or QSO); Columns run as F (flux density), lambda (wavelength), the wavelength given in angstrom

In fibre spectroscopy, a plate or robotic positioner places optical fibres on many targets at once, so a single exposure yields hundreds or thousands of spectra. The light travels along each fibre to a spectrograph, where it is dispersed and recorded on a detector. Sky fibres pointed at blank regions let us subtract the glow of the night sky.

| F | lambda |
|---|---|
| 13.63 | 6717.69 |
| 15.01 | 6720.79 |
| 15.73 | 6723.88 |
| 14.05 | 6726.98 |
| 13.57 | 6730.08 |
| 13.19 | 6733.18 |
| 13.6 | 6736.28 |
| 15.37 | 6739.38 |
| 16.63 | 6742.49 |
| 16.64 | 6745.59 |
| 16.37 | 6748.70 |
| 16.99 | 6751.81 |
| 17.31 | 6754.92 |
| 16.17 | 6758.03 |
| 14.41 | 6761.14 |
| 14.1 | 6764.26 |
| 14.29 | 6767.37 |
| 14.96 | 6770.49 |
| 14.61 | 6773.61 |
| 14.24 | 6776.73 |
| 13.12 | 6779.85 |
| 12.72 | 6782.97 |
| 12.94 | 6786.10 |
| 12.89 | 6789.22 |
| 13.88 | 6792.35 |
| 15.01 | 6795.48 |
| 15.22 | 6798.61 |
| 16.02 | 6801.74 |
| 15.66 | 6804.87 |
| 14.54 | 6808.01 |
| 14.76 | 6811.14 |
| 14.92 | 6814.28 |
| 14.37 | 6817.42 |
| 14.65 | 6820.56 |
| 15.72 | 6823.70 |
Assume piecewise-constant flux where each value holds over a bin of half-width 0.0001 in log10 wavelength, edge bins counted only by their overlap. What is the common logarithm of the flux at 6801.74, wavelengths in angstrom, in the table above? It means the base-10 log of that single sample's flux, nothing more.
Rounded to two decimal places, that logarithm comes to 1.20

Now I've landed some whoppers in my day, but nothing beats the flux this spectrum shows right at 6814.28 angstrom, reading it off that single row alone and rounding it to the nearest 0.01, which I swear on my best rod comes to 14.92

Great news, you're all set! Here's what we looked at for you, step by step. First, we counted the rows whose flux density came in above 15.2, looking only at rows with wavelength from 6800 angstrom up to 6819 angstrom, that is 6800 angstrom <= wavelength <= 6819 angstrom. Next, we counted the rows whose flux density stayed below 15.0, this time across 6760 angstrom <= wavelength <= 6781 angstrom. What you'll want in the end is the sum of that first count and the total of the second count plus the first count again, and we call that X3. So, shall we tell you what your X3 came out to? 11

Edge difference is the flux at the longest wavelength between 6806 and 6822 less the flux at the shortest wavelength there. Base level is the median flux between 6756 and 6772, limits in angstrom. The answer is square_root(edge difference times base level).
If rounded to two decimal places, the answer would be 1.26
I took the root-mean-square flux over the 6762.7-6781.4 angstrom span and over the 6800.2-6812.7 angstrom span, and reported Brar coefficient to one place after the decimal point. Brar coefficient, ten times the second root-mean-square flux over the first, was 10.7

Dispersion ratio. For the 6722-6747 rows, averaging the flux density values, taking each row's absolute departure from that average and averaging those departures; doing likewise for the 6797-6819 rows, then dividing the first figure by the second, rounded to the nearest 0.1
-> 2.6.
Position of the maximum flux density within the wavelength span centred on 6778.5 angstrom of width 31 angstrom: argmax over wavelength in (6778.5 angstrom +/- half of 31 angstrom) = 6770.49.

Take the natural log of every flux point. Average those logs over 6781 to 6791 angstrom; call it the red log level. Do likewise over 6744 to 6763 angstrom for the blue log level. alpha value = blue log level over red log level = 1.09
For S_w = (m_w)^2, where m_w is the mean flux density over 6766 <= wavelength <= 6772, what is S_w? 214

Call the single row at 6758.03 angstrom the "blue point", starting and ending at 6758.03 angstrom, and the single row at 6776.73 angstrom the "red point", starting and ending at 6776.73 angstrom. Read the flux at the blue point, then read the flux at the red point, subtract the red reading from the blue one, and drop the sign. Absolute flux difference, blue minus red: 1.9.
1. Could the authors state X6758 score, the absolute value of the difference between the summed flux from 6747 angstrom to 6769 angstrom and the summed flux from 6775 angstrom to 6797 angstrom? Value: 14.8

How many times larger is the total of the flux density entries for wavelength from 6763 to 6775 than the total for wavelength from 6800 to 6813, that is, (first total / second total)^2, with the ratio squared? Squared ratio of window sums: 0.90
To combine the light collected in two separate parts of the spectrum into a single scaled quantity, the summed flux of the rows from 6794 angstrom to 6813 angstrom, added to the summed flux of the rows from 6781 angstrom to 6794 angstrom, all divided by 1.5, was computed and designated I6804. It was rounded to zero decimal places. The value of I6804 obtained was 96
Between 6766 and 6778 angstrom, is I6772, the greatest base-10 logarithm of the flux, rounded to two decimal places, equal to 1.17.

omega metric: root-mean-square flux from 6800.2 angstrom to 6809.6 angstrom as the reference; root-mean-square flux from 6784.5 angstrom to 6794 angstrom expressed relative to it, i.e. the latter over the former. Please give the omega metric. 0.86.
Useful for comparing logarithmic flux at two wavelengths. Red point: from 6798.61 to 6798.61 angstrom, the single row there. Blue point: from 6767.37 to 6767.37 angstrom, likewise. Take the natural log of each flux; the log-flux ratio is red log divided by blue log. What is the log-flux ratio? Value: 1.02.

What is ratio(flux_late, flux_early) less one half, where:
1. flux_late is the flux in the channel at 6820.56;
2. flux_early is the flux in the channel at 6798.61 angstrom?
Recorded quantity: 0.46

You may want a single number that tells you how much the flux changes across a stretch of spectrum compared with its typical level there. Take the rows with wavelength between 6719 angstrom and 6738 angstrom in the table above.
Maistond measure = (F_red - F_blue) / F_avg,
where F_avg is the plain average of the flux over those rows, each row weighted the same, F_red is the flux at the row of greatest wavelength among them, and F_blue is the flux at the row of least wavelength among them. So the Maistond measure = -0.10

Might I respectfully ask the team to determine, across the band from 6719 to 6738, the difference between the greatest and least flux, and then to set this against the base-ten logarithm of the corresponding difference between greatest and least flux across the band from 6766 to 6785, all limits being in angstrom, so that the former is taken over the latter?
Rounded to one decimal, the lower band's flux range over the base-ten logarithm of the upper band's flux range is 7.3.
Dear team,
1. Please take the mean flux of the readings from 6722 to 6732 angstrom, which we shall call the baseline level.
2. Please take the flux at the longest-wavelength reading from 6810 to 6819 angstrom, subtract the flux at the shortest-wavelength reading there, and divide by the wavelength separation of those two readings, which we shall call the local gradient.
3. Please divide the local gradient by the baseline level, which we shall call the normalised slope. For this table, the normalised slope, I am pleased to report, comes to -0.004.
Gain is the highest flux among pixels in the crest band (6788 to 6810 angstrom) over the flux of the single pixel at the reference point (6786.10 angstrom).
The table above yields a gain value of 1.24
